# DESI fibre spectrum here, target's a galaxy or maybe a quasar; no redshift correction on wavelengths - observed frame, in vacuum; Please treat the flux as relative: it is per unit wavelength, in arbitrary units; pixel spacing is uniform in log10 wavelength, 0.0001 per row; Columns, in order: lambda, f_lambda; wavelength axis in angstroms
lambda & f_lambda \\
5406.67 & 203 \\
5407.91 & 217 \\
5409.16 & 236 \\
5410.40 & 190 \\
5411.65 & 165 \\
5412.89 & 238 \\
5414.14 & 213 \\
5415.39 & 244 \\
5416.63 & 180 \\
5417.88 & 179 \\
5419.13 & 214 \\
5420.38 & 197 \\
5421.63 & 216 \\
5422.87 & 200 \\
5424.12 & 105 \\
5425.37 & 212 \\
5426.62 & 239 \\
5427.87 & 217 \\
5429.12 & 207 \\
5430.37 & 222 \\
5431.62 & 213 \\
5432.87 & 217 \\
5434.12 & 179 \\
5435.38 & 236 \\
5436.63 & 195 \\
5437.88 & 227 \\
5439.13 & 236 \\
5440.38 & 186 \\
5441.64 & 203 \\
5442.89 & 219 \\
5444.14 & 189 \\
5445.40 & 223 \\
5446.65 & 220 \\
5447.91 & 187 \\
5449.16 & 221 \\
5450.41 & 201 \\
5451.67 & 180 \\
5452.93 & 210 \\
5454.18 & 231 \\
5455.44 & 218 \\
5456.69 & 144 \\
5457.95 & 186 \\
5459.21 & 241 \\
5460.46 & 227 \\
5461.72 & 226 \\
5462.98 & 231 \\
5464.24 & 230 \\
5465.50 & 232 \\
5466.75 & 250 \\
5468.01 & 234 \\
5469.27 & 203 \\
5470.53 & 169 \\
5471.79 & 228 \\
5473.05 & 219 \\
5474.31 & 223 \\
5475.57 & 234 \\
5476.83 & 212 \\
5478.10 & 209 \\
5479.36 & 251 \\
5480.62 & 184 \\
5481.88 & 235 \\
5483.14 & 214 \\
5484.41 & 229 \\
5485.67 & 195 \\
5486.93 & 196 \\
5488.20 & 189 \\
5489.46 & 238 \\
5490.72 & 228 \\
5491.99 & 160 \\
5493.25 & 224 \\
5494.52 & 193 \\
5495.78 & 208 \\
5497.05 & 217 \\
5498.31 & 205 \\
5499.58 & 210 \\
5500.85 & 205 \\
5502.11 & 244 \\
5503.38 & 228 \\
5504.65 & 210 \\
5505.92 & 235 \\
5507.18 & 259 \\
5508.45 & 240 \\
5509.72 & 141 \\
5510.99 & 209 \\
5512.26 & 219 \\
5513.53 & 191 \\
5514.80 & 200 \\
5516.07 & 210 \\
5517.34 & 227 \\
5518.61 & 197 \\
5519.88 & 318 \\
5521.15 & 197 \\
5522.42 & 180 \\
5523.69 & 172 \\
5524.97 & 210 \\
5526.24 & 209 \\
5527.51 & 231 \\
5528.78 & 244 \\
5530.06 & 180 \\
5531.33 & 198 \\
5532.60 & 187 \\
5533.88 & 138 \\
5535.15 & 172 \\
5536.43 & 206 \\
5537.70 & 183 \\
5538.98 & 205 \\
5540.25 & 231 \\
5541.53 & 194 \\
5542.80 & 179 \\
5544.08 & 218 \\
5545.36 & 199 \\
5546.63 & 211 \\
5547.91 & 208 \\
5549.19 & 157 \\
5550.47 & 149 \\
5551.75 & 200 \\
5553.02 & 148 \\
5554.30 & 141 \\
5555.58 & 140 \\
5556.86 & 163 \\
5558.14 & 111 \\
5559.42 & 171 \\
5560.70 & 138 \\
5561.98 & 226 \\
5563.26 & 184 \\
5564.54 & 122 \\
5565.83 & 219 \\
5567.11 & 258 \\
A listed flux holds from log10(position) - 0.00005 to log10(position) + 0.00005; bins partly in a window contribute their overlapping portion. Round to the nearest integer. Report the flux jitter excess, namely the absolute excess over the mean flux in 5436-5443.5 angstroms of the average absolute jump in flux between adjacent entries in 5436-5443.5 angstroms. 186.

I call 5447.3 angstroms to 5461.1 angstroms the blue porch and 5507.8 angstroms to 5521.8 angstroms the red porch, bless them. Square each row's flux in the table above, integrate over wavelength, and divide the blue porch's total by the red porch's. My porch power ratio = 0.89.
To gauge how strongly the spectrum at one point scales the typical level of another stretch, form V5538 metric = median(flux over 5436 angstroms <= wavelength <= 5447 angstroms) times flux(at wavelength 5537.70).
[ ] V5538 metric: 40077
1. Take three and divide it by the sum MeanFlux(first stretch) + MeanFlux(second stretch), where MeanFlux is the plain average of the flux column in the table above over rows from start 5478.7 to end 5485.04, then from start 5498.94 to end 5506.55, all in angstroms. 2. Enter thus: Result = 0.0067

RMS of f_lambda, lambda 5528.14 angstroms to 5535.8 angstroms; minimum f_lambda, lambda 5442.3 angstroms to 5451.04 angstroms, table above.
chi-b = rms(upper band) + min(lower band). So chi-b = 376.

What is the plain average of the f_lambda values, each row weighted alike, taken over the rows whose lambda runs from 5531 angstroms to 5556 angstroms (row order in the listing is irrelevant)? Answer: 183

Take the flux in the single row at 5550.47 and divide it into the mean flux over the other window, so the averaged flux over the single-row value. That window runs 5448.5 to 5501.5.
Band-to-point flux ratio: 1.43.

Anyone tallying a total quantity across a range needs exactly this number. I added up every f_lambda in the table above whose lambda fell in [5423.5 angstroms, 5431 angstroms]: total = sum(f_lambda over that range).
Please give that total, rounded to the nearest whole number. 1202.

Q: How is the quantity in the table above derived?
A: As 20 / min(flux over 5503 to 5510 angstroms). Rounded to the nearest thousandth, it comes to 0.142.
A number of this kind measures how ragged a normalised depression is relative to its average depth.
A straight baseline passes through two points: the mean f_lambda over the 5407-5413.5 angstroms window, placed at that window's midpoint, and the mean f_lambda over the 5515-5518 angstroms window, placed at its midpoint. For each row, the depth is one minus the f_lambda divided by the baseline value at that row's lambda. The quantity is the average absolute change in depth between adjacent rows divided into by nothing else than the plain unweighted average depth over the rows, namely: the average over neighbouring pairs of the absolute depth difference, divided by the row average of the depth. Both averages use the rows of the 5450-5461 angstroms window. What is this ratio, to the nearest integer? 4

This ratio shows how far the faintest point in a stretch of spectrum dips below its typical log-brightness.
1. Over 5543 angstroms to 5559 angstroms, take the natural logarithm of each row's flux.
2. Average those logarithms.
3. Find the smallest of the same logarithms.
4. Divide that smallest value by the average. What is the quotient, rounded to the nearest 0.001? 0.920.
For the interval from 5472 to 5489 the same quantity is 0.972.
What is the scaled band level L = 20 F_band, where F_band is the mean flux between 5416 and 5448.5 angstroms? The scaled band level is 4091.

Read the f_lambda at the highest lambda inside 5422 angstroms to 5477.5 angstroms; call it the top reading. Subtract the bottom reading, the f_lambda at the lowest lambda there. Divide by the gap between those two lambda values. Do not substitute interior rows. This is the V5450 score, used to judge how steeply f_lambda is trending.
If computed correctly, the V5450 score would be 0.2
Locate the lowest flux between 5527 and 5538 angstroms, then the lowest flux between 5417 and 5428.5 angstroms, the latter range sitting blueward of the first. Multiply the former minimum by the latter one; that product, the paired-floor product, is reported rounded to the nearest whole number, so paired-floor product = 14490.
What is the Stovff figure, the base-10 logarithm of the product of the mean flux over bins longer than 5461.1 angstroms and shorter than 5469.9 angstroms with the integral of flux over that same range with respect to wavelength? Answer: 5.67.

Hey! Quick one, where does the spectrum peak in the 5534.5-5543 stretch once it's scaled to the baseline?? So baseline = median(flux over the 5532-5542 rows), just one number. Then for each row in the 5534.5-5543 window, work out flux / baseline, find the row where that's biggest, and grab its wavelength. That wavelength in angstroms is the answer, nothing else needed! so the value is 5540.25 angstroms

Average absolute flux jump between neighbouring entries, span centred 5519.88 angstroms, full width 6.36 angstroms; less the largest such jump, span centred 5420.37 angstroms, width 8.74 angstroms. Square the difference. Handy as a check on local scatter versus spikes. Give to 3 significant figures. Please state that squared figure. 518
